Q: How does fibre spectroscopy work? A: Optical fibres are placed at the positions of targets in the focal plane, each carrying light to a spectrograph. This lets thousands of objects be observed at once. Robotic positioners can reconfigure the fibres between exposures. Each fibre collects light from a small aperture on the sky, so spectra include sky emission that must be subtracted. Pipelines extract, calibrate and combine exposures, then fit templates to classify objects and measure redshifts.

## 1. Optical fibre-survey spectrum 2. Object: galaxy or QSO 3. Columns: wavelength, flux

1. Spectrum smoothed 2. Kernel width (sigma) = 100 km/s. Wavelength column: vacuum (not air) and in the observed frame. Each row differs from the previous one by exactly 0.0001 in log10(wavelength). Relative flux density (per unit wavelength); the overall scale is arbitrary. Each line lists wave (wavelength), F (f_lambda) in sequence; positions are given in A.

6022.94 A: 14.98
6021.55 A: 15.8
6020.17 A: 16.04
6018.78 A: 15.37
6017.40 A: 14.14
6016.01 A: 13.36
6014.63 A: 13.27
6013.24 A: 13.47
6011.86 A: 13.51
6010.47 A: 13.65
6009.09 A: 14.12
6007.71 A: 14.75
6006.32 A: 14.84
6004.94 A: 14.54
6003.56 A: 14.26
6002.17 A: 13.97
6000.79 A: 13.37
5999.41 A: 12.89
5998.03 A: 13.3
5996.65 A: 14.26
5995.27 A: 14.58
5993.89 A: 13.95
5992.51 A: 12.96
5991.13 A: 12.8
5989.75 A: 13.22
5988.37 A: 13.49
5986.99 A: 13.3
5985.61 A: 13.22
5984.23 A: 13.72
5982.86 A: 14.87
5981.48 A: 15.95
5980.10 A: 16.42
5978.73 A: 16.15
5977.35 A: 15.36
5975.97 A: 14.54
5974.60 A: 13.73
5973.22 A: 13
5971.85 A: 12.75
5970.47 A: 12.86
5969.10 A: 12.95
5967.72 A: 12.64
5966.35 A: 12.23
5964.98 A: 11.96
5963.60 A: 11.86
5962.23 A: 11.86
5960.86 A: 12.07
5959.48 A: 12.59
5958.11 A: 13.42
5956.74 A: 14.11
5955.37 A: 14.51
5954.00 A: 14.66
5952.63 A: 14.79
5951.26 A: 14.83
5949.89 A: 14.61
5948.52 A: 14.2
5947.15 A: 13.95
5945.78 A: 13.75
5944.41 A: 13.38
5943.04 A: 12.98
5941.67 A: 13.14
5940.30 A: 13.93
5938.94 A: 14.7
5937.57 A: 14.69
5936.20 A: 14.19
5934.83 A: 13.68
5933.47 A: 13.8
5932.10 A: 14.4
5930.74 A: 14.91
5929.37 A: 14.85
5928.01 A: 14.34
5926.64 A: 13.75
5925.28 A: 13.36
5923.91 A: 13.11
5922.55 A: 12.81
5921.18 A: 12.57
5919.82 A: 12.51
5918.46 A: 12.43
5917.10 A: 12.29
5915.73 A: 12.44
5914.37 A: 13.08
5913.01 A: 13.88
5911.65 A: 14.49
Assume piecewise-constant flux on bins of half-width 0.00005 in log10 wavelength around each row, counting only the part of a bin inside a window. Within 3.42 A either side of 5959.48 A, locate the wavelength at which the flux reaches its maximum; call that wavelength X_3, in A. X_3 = 5956.74 A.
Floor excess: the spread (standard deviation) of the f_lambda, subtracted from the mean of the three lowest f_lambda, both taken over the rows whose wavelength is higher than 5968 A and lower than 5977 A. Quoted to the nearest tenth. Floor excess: 12.2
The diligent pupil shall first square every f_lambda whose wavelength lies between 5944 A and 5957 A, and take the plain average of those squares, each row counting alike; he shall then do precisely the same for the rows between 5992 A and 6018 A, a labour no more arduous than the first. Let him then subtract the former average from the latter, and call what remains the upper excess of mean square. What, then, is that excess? -12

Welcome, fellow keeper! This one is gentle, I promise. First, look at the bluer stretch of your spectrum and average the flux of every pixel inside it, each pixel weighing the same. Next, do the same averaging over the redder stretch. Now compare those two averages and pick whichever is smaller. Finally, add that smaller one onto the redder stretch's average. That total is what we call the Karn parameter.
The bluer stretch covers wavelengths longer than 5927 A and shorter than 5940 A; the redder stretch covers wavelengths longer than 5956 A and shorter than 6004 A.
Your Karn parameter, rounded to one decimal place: 27.1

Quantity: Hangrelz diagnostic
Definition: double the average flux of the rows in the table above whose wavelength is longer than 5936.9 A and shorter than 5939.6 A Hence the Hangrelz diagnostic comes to 29.4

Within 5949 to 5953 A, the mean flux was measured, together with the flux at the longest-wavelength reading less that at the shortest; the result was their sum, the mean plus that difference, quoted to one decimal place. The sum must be 14.9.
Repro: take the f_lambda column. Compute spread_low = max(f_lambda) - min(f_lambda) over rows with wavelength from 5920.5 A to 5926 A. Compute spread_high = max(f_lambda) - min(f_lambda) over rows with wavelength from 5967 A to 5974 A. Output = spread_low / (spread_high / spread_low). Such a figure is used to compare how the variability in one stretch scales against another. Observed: 1.7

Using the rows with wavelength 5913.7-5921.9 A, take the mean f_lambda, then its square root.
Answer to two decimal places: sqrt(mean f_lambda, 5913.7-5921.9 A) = 3.54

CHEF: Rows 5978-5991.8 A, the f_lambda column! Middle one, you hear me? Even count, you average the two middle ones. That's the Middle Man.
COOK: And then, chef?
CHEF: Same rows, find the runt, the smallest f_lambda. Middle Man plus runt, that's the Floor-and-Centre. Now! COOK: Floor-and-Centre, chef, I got 26.4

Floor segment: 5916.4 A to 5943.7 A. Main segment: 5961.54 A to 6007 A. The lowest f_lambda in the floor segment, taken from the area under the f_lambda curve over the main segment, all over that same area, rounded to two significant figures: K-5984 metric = 0.98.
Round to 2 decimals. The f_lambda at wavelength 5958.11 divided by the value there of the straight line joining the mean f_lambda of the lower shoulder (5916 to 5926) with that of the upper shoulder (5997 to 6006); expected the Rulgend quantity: 1.02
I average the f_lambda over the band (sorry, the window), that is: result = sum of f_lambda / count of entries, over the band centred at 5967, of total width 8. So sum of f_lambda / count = 12.4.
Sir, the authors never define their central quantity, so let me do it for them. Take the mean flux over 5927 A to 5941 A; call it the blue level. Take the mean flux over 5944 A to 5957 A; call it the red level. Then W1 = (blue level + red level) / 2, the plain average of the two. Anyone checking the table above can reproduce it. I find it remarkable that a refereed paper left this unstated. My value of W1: 14.3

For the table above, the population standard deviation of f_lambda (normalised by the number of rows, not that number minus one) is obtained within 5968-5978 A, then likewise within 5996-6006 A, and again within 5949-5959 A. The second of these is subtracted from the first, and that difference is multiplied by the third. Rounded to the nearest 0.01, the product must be 0.17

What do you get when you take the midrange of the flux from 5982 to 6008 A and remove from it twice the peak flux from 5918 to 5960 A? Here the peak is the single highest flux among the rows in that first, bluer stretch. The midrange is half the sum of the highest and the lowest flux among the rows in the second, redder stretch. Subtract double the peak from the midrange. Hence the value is -16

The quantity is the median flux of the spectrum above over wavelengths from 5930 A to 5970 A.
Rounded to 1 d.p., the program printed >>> 13.8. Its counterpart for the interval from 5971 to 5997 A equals 13.7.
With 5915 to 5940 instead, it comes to 13.7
